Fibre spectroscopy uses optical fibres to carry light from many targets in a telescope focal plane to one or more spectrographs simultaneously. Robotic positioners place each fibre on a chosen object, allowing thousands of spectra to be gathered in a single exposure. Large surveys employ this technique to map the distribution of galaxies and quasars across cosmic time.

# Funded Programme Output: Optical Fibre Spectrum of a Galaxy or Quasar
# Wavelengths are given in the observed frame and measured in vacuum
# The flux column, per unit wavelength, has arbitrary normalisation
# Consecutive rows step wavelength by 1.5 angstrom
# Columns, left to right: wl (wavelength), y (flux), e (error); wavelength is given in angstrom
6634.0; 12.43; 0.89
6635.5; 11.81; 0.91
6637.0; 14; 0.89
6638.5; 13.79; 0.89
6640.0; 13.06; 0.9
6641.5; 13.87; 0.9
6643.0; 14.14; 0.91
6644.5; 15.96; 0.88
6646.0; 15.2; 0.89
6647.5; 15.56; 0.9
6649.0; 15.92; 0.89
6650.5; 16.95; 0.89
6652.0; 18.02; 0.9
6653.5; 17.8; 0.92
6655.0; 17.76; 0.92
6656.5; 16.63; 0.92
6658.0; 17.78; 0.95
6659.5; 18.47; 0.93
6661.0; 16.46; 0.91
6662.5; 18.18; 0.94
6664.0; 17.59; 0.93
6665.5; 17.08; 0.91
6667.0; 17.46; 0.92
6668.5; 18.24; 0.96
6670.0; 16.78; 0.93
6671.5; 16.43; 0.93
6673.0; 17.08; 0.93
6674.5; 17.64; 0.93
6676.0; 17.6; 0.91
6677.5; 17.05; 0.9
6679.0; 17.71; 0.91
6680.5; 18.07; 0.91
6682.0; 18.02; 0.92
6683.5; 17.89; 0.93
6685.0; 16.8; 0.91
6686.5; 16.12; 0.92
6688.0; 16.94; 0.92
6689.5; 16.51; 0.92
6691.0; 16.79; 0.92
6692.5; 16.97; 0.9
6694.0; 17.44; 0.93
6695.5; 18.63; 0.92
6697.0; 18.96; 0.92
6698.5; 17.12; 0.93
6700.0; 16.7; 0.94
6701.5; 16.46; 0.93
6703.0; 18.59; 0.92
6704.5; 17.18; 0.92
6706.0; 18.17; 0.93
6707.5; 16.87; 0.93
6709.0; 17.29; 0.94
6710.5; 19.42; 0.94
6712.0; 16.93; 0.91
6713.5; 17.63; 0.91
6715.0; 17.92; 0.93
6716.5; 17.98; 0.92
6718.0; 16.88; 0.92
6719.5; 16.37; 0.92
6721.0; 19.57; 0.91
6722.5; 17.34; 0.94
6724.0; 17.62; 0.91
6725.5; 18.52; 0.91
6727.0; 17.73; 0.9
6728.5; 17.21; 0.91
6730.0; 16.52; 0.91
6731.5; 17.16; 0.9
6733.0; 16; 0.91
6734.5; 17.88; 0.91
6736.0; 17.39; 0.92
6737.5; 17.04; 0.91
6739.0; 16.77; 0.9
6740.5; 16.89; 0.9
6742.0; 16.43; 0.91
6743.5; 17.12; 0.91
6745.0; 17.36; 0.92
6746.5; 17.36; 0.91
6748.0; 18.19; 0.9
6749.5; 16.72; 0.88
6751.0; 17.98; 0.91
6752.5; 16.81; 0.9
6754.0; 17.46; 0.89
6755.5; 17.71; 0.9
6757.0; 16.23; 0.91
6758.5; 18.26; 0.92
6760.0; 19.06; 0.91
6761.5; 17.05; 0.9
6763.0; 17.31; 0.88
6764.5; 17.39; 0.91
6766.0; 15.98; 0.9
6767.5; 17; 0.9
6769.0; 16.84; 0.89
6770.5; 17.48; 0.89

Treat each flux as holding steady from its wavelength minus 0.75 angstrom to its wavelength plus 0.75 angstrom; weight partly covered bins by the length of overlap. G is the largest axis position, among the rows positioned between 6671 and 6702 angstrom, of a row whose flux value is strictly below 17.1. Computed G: 6701.5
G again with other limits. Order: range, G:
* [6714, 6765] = 6761.5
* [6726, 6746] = 6742.0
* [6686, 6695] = 6692.5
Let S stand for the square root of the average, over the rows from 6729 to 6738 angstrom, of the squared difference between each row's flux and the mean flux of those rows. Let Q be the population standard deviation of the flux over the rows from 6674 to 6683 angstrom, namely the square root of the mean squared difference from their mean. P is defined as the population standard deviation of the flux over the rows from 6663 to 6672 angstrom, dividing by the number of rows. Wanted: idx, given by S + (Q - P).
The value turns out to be 0.4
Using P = 0.59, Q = 0.3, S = 0.6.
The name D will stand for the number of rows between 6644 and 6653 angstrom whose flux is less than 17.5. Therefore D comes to 5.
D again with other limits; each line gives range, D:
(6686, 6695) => 6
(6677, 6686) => 2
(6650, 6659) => 2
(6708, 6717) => 2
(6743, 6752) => 4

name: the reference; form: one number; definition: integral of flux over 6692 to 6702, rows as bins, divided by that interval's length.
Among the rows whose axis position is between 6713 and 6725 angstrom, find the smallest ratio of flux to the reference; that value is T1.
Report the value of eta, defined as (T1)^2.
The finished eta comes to 0.87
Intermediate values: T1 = 0.94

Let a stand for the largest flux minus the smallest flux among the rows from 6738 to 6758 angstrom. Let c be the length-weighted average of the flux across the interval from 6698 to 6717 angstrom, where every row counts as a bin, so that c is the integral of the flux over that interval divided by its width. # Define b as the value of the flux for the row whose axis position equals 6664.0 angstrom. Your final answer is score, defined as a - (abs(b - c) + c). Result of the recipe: -15.6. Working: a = 1.96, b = 17.59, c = 17.6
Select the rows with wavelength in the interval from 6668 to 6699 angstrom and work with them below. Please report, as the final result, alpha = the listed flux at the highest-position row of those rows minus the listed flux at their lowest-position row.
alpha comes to -1.1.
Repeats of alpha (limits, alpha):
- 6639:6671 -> 3.7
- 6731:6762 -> -0.1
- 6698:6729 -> 0.1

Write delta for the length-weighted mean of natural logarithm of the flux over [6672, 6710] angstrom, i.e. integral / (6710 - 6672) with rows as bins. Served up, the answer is 2.86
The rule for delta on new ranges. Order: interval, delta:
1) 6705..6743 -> 2.86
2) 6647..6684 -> 2.85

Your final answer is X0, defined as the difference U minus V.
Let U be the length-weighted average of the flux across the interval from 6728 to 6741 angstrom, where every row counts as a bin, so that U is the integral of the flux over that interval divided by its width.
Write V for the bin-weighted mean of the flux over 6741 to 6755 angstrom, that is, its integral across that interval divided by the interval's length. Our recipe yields -0.3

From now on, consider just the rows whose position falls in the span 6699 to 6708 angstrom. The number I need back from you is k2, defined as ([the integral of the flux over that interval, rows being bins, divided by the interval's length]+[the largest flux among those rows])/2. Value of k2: 18.0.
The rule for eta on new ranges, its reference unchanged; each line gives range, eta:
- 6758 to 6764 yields 0.95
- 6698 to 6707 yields 0.88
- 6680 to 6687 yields 0.85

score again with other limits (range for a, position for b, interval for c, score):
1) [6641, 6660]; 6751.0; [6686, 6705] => -13.4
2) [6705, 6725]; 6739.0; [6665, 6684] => -15.0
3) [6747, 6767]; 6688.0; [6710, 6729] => -15.5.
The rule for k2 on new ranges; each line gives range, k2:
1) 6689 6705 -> 18.2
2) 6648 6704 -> 18.2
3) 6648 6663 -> 17.9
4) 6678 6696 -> 18.0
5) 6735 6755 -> 17.7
